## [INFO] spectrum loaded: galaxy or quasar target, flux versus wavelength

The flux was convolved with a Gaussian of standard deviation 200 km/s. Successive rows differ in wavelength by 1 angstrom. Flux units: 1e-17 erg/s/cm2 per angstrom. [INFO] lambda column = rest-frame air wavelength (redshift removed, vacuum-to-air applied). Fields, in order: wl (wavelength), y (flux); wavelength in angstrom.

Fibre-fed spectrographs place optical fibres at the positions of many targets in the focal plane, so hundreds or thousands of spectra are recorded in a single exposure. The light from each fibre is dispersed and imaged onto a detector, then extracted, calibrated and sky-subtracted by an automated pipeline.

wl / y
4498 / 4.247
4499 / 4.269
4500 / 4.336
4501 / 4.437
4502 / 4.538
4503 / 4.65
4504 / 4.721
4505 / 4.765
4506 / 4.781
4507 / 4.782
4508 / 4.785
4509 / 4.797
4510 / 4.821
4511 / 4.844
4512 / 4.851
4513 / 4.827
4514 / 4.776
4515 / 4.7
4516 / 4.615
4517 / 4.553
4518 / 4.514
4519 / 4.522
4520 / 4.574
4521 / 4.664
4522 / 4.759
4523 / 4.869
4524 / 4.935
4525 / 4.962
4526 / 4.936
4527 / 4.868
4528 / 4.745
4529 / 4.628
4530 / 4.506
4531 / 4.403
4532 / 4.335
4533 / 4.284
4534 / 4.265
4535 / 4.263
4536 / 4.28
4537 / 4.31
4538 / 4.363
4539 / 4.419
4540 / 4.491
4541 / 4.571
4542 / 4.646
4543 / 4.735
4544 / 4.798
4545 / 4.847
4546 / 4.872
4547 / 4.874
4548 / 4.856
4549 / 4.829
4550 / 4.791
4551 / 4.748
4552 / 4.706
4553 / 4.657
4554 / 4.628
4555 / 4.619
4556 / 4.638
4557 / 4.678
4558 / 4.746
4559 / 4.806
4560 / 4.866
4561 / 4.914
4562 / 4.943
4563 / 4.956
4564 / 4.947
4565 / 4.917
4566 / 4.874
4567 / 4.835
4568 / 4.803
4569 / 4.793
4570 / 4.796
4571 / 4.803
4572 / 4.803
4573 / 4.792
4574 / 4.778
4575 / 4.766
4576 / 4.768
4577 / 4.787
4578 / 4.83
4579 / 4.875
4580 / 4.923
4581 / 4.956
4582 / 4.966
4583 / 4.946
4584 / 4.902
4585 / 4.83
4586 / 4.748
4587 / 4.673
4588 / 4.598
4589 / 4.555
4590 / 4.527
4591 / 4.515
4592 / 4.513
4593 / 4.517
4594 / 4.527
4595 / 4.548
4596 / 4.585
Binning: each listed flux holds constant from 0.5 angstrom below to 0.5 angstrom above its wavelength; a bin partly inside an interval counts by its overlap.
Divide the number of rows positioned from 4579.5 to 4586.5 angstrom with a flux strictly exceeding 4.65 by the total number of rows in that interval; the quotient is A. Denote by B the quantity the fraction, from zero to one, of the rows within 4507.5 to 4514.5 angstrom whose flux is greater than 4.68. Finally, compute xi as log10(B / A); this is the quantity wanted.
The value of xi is 0.00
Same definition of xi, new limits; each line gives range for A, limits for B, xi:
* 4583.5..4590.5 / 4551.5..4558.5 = -0.30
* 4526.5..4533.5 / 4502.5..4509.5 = 0.48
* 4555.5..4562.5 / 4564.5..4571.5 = 0.07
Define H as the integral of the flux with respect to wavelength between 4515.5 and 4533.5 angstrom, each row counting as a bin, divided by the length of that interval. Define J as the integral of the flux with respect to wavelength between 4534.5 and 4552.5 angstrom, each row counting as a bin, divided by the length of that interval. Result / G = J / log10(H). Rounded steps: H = 4.65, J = 4.63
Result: 6.94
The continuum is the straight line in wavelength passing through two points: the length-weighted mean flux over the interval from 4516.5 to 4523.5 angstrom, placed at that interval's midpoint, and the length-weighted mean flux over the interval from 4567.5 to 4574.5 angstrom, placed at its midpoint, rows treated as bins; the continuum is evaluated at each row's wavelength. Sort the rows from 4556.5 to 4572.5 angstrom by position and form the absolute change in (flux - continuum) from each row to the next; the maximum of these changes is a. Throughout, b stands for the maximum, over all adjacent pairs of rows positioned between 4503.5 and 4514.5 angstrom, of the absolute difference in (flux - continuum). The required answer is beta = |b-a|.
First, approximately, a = 0.06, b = 0.05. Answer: 0.0108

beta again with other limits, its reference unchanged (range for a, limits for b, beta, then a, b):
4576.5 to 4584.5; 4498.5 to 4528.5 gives 0.0790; 0.05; 0.13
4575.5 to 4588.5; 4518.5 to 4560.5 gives 0.0410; 0.09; 0.13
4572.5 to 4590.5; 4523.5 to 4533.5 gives 0.0410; 0.09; 0.13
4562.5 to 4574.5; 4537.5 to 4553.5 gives 0.0398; 0.05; 0.09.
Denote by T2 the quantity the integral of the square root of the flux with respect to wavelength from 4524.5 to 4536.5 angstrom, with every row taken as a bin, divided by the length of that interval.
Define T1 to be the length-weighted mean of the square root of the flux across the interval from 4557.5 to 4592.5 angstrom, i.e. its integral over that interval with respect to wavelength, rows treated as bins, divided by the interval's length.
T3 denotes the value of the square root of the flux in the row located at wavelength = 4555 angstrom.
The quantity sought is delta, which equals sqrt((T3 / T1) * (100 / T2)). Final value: 6.79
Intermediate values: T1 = 2.19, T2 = 2.13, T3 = 2.15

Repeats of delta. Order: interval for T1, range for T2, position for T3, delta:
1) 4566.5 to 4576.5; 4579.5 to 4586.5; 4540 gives 6.61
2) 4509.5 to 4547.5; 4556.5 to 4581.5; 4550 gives 6.80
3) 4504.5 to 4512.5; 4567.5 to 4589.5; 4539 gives 6.62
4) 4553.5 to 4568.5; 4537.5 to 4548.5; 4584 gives 6.83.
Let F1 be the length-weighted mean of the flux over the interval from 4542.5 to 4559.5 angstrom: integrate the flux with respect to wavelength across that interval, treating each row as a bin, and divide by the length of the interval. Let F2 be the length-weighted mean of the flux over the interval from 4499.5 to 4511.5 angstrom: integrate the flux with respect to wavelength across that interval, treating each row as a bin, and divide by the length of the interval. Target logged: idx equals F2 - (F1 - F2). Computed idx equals 4.62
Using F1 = 4.75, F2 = 4.69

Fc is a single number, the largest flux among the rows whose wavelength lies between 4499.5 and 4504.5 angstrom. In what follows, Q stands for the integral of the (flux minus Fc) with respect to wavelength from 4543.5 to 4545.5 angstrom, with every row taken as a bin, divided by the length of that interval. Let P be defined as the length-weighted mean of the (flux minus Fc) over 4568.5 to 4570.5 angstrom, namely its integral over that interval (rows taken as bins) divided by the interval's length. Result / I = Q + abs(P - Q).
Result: 0.13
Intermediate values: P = 0.07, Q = 0.10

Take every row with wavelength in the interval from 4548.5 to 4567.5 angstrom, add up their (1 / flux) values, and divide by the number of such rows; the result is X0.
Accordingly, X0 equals 0.209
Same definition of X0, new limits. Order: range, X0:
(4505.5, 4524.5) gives 0.211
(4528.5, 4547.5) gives 0.222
